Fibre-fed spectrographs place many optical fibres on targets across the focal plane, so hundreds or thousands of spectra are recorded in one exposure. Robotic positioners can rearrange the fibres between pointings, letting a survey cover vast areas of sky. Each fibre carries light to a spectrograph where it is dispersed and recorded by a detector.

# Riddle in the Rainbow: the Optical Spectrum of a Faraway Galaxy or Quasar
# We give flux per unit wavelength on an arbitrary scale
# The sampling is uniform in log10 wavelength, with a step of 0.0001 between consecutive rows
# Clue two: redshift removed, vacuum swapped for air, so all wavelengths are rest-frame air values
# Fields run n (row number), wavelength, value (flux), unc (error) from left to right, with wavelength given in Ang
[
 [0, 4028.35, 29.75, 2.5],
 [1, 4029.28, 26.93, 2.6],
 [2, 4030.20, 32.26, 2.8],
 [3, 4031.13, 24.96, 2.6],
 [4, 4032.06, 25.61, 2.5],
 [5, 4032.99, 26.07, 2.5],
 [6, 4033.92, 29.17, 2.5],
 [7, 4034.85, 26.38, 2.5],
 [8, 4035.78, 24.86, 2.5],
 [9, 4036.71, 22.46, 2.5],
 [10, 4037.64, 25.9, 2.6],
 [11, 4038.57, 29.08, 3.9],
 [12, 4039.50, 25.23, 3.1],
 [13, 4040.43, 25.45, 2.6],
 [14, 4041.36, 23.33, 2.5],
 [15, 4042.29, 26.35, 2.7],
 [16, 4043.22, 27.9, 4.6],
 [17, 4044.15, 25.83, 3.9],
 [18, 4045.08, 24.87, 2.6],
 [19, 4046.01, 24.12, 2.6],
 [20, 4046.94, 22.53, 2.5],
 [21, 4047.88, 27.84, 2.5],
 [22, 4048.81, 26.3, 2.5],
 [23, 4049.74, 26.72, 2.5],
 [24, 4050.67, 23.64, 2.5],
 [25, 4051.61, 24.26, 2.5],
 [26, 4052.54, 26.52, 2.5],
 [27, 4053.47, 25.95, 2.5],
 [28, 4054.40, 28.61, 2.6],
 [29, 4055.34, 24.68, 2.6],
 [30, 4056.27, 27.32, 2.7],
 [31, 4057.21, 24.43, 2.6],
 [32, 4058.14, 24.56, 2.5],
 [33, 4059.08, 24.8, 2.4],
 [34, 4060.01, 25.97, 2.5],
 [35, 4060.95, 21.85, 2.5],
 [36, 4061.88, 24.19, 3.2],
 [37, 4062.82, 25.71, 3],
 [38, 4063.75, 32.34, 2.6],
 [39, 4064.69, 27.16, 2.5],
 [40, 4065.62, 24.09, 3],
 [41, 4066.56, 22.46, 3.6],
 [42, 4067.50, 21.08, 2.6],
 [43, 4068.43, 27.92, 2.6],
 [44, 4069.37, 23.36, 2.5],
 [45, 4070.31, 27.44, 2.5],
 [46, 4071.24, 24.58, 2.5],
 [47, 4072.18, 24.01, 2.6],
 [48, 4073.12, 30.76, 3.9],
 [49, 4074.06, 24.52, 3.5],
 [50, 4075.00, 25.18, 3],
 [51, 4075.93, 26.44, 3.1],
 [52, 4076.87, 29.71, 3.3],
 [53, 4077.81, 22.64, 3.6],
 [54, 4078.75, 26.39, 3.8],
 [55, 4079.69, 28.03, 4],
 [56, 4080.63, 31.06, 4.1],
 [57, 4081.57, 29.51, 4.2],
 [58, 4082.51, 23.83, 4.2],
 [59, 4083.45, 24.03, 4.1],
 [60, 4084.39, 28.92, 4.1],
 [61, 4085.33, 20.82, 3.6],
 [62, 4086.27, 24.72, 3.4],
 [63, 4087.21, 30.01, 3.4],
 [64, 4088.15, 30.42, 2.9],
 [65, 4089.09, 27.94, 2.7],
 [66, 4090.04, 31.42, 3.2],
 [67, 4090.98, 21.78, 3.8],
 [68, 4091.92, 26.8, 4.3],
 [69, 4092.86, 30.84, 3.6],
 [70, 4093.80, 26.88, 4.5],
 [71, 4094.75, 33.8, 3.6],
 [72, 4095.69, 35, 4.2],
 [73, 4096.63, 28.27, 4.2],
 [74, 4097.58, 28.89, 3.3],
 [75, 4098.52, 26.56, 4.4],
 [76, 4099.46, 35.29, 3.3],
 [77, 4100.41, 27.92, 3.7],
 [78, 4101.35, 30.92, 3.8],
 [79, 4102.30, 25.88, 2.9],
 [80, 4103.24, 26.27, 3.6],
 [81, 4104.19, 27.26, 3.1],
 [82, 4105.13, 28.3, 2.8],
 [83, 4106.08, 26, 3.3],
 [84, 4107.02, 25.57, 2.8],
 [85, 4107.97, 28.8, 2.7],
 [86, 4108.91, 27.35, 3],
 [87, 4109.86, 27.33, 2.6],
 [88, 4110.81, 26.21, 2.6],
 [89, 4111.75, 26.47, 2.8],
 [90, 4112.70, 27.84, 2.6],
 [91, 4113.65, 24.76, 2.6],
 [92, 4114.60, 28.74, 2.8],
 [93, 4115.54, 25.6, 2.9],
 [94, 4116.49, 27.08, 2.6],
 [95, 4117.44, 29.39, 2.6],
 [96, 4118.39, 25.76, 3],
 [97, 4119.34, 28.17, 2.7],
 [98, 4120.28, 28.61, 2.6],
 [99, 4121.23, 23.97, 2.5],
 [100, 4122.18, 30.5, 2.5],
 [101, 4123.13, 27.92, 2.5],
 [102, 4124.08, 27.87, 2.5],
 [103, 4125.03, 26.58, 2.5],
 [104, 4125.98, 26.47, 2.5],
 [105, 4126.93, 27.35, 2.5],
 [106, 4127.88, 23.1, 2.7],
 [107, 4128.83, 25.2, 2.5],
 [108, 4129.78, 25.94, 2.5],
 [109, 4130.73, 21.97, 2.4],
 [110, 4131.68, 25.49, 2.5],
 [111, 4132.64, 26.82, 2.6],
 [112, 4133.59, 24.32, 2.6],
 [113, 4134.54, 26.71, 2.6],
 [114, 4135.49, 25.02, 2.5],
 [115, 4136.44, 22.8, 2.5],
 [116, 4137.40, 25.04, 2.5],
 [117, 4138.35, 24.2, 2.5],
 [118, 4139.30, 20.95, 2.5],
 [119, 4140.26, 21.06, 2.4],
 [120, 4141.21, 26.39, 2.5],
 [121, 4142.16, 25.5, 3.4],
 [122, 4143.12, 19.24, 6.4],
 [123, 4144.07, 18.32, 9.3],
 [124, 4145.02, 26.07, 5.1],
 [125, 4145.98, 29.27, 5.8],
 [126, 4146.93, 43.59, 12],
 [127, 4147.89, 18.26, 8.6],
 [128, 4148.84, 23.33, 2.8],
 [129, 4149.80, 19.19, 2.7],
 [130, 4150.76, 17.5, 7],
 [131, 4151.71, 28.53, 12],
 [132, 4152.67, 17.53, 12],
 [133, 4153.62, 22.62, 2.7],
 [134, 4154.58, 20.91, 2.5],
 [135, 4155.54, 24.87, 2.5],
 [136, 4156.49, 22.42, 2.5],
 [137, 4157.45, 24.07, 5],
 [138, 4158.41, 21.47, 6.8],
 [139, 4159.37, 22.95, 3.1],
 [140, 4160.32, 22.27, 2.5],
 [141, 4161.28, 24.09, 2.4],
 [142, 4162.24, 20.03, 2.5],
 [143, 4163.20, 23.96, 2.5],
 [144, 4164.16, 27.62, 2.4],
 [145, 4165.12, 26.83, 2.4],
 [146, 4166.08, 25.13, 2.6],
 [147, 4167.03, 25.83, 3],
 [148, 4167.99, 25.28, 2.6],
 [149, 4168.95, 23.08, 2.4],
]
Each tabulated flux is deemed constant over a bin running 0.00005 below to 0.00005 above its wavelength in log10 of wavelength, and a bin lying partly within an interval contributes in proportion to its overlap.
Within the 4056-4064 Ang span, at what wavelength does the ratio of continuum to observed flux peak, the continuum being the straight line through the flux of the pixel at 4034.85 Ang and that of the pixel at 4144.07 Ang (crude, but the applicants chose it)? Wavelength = 4060.95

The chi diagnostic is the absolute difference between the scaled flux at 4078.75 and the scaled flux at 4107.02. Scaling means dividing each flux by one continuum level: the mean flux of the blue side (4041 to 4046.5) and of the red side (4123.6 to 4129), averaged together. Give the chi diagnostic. 0.032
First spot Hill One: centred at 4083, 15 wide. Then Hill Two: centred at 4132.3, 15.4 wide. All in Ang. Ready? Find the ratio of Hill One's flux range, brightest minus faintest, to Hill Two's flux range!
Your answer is 1.7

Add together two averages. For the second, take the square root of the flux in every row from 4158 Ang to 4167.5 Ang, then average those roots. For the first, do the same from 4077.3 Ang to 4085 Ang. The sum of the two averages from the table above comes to 10.06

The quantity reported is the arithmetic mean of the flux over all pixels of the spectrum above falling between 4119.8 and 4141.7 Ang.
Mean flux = 25.4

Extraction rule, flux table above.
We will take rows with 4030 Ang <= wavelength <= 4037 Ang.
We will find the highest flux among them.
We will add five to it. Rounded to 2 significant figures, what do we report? 37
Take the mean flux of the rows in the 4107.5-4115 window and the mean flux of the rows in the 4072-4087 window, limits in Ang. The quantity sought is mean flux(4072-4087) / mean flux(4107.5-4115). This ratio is 0.97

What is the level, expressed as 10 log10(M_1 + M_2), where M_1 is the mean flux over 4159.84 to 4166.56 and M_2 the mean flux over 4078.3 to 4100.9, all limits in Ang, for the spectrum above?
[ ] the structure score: 17.2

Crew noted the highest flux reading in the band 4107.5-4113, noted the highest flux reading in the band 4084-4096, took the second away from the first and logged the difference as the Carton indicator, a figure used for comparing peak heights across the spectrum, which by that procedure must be -6.2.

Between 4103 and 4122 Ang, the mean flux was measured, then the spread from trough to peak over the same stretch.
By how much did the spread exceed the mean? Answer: -22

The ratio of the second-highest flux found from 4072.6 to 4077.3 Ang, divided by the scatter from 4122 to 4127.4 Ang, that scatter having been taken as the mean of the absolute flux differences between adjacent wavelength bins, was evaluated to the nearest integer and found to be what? 30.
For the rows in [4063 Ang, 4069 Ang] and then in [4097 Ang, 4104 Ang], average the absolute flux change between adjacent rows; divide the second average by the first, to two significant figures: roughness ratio 1.2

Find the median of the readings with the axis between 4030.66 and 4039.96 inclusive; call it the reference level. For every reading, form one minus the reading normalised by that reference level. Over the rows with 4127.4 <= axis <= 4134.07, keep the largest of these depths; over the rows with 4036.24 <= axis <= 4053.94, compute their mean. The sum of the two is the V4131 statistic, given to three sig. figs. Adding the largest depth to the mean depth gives 0.157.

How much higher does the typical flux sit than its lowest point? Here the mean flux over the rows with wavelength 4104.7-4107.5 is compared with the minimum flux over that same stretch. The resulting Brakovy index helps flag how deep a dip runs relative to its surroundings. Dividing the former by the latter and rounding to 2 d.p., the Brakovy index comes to 1.04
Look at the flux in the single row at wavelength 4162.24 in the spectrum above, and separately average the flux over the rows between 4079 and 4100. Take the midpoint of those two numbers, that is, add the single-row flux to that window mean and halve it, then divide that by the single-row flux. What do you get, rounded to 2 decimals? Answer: 1.21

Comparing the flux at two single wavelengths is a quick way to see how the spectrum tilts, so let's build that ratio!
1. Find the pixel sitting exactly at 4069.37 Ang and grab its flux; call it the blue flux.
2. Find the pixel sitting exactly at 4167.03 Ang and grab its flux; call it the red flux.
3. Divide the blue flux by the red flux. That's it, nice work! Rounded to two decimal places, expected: 0.90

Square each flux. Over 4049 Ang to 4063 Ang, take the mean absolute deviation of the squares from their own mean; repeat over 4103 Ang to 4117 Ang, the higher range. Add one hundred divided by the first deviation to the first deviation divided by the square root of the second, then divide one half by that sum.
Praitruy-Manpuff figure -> 0.047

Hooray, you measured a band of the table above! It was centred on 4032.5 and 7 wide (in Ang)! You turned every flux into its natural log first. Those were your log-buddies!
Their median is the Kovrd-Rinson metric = 3.27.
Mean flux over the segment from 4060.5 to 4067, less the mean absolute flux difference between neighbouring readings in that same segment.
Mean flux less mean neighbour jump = 22.0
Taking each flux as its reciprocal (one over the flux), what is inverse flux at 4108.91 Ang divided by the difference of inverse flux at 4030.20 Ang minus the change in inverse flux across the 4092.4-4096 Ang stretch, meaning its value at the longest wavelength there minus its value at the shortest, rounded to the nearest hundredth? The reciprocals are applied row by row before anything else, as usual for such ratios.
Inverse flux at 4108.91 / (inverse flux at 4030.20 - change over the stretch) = 1.05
